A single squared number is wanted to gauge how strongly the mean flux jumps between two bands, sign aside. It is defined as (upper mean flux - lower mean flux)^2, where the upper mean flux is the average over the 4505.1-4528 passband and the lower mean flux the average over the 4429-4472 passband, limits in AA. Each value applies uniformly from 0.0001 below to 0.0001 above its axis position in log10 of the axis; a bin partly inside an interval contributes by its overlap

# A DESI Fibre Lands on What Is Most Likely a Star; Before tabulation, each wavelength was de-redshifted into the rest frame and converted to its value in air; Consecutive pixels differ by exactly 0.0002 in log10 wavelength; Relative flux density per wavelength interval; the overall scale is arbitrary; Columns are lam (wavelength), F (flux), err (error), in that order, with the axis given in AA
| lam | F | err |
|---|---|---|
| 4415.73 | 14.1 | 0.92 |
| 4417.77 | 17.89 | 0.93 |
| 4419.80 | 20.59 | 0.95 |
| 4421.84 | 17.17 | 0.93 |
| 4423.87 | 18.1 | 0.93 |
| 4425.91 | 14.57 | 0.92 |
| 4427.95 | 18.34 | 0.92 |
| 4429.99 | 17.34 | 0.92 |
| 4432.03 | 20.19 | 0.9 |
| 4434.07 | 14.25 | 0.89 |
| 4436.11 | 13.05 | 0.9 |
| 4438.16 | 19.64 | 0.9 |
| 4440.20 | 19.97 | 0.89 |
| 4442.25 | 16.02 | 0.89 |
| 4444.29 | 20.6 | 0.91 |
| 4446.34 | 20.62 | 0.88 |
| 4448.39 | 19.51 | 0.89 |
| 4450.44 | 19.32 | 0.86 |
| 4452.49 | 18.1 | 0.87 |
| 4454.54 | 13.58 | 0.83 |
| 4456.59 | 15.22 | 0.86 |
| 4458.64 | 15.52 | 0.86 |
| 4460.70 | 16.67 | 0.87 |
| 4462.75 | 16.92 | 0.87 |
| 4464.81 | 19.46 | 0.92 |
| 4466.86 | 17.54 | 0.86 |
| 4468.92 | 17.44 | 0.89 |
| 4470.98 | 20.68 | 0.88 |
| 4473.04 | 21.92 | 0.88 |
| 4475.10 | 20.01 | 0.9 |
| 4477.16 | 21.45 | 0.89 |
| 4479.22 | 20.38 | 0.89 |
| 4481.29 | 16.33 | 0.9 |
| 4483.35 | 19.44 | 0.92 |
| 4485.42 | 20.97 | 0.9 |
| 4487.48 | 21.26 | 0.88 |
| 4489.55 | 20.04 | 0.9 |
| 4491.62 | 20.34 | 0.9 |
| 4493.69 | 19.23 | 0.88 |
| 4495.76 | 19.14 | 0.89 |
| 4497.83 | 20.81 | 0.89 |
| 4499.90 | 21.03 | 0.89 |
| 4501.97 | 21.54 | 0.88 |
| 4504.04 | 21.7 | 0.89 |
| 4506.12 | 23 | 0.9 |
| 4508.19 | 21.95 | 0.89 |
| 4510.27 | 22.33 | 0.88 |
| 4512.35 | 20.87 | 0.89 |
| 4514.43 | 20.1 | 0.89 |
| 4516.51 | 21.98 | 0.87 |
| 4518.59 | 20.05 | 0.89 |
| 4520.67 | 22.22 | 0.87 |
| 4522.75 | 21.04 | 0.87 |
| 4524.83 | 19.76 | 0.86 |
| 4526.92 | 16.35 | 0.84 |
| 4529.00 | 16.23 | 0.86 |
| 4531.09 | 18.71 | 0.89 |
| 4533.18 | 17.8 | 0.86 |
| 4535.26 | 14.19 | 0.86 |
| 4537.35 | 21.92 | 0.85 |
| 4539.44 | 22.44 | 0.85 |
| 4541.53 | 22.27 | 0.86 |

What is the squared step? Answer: 10.1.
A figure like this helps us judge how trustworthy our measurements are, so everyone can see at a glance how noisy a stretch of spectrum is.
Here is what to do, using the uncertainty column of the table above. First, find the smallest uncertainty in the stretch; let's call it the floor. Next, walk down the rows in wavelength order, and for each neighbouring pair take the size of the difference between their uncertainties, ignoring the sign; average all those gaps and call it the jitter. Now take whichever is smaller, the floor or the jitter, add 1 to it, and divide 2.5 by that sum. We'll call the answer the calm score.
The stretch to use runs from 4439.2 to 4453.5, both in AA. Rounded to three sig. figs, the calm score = 2.46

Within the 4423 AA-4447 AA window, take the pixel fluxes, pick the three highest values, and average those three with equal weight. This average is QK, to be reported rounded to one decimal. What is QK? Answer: 20.5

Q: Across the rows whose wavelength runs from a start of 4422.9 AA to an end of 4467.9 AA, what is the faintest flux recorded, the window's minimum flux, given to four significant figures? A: 13.05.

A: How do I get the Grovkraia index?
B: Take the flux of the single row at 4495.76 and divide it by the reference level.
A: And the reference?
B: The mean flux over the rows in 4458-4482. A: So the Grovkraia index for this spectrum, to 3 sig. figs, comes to 1.02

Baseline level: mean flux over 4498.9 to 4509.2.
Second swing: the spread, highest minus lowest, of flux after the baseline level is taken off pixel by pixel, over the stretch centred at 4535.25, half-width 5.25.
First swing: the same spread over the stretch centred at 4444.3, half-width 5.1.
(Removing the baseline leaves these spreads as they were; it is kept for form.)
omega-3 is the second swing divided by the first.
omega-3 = 1.8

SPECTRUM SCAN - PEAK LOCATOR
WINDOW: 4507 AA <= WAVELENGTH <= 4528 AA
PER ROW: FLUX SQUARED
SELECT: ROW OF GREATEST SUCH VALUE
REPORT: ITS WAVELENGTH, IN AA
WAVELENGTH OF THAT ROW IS 4510.27 AA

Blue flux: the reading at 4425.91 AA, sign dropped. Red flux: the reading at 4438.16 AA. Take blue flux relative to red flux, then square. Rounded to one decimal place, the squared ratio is 0.6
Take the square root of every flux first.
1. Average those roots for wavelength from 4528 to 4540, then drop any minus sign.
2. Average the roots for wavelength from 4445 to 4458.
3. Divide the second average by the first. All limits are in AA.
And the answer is 0.98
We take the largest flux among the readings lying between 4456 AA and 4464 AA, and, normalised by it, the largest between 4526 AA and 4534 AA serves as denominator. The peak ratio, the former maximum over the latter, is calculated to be 0.90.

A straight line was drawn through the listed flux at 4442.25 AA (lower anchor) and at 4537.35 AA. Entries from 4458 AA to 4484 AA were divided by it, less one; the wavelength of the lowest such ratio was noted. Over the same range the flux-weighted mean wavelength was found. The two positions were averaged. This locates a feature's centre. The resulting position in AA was 4476.4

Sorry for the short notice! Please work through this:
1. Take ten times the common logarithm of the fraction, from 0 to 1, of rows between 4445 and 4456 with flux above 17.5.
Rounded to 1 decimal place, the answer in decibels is -1.0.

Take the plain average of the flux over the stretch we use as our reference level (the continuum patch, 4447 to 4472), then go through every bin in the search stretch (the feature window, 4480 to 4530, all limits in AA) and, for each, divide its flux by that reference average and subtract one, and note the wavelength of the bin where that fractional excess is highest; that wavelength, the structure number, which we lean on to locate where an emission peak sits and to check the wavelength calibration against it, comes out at 4506.12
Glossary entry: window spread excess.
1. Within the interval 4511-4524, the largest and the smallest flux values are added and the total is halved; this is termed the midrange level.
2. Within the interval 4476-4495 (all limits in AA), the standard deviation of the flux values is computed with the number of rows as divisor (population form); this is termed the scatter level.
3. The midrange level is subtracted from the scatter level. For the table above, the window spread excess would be -19.7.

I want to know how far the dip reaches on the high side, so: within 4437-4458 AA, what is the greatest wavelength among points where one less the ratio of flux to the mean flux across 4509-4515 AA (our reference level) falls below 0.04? 4446.34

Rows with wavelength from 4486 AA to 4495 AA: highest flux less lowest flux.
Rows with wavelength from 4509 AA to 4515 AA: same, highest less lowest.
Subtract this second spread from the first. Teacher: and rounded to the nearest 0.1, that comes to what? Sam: -0.2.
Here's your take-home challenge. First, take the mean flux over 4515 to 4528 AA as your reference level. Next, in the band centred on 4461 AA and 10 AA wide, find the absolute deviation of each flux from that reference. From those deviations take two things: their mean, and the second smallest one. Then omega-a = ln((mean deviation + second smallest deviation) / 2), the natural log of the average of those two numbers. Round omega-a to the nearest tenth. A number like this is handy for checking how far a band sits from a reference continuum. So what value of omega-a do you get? 1.2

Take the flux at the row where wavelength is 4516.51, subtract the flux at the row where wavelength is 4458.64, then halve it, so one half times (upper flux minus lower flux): 3.2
